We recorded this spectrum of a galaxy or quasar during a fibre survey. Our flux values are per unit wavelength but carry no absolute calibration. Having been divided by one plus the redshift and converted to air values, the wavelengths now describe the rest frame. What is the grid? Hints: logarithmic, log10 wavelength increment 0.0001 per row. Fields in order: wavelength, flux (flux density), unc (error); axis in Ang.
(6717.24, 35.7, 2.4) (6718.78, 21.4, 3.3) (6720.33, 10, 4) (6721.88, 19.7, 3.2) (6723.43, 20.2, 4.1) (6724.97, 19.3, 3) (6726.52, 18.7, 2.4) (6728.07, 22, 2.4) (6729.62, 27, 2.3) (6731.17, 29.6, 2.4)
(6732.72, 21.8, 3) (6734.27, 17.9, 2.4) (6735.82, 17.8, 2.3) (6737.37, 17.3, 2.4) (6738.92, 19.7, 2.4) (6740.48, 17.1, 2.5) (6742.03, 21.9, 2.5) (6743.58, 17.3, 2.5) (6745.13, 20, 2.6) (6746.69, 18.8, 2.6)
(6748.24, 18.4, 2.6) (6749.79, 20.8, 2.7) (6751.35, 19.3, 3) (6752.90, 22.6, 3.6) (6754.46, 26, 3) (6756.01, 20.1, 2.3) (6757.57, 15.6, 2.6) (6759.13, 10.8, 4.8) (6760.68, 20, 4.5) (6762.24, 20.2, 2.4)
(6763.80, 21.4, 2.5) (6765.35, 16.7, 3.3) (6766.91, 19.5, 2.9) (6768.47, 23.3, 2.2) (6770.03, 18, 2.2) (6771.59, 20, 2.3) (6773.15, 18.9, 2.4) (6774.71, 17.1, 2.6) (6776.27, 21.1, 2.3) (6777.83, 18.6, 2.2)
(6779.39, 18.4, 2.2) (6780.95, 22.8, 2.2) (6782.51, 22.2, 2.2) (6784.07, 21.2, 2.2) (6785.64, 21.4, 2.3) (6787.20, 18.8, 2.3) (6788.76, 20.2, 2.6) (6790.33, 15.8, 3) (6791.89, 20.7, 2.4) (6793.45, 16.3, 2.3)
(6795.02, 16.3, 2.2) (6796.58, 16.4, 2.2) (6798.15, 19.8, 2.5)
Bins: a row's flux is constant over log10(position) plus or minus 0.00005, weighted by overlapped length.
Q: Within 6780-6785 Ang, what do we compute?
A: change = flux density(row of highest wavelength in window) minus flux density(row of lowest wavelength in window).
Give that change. -1.6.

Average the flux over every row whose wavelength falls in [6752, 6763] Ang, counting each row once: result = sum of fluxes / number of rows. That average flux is 19.3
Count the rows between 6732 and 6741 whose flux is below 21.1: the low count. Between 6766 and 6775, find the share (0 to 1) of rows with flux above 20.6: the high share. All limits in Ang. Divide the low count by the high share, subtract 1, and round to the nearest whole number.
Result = 29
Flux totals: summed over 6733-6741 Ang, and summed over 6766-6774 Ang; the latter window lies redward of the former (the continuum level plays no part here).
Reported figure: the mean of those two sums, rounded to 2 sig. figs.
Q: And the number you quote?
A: 95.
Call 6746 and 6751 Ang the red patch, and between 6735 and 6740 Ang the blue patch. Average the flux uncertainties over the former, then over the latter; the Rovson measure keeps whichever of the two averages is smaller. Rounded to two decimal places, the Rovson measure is 2.37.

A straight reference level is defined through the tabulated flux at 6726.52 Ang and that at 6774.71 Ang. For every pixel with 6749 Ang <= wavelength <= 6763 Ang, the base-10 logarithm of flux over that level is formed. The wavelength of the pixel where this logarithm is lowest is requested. 6759.13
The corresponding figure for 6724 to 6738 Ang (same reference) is 6737.37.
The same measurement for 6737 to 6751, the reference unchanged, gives 6740.48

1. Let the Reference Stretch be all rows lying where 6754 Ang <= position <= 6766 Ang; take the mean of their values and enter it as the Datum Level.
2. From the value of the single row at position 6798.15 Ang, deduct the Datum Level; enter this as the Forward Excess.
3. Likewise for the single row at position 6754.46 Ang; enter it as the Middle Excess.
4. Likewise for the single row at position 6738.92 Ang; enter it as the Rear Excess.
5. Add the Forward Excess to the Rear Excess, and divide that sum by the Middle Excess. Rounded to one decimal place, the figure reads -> 0.3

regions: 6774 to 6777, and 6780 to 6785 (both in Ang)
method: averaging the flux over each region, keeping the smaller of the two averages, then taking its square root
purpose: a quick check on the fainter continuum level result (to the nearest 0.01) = 4.37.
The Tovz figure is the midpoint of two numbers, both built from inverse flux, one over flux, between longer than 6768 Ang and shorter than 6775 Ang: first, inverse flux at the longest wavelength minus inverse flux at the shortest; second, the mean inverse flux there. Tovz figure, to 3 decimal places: 0.034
